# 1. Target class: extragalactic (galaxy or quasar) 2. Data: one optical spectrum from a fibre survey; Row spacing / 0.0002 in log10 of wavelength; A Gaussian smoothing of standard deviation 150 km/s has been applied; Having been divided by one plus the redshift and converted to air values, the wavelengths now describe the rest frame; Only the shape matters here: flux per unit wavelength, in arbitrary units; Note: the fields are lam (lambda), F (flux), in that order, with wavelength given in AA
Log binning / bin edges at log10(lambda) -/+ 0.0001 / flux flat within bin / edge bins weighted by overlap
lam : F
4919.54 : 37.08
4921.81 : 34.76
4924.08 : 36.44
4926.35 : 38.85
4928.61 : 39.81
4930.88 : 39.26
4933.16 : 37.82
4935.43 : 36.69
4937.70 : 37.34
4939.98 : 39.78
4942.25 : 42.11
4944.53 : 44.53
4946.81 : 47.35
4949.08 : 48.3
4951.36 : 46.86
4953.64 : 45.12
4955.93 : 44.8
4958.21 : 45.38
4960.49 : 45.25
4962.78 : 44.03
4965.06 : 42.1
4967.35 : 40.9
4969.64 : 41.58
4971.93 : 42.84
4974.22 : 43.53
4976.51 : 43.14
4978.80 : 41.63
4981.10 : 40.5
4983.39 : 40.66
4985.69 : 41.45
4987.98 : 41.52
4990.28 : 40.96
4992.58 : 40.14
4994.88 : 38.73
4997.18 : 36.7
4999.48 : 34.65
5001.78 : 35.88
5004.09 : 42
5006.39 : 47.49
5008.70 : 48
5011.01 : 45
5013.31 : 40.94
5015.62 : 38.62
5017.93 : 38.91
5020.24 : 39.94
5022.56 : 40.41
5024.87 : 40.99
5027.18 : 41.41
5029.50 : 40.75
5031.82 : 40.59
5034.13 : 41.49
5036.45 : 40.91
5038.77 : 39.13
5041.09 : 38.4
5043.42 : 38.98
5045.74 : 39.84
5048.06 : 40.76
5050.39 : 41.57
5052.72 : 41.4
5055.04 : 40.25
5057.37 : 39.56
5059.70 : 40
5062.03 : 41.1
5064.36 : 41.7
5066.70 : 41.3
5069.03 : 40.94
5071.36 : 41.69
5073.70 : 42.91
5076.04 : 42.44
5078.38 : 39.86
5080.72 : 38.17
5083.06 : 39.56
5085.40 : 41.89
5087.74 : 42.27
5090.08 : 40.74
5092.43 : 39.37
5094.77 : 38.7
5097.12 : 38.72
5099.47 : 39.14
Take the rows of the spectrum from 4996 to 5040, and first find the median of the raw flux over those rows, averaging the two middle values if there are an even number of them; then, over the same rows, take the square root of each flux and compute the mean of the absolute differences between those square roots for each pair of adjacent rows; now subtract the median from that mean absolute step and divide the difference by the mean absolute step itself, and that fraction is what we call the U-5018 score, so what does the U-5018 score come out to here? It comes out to -296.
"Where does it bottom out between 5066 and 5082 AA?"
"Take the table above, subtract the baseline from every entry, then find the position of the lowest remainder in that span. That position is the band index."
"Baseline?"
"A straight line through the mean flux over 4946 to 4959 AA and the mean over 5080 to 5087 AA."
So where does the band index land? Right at 5080.72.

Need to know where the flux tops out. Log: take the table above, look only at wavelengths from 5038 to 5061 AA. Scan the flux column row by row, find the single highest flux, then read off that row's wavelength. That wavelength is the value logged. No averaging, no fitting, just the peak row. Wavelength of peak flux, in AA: 5050.39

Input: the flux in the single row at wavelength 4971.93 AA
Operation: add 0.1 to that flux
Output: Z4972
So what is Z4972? 42.9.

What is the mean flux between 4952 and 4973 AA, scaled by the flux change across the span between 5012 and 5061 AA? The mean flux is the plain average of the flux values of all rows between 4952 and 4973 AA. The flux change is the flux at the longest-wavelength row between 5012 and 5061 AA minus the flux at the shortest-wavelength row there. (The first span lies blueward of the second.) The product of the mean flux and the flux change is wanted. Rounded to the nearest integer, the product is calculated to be -41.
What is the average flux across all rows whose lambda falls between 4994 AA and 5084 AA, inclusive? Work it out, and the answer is 40.6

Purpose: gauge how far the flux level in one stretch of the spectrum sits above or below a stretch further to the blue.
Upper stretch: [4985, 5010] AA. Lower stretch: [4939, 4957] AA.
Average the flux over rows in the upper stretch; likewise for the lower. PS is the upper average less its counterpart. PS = -4.2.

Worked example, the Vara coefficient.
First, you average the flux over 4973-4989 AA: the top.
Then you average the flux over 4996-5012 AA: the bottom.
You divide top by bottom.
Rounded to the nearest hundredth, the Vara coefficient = 1.01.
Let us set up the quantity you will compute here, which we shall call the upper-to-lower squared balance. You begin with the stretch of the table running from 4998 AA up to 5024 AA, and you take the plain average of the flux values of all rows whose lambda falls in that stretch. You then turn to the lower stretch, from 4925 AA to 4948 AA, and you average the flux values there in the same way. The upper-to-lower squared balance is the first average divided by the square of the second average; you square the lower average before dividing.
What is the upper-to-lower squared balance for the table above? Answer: 0.0252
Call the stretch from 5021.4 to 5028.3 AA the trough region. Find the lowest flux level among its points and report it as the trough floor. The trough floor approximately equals 40.41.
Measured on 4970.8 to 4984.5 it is 40.5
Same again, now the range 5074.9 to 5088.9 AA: 38.17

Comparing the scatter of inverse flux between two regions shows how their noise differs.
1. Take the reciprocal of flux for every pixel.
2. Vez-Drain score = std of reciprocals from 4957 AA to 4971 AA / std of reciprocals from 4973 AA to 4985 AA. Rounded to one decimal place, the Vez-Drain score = 1.3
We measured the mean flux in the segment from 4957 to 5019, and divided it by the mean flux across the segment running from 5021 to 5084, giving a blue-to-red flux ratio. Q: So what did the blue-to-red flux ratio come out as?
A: 1.02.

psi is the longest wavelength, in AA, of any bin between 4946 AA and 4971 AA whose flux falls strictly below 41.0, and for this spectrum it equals 4967.35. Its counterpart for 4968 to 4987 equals 4983.39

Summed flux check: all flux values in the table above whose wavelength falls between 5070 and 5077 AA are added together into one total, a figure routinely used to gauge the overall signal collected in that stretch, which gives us 127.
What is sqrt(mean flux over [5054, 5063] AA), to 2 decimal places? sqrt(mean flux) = 6.34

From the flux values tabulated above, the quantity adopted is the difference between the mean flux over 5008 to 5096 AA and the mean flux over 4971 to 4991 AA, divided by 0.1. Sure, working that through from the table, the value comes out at -10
